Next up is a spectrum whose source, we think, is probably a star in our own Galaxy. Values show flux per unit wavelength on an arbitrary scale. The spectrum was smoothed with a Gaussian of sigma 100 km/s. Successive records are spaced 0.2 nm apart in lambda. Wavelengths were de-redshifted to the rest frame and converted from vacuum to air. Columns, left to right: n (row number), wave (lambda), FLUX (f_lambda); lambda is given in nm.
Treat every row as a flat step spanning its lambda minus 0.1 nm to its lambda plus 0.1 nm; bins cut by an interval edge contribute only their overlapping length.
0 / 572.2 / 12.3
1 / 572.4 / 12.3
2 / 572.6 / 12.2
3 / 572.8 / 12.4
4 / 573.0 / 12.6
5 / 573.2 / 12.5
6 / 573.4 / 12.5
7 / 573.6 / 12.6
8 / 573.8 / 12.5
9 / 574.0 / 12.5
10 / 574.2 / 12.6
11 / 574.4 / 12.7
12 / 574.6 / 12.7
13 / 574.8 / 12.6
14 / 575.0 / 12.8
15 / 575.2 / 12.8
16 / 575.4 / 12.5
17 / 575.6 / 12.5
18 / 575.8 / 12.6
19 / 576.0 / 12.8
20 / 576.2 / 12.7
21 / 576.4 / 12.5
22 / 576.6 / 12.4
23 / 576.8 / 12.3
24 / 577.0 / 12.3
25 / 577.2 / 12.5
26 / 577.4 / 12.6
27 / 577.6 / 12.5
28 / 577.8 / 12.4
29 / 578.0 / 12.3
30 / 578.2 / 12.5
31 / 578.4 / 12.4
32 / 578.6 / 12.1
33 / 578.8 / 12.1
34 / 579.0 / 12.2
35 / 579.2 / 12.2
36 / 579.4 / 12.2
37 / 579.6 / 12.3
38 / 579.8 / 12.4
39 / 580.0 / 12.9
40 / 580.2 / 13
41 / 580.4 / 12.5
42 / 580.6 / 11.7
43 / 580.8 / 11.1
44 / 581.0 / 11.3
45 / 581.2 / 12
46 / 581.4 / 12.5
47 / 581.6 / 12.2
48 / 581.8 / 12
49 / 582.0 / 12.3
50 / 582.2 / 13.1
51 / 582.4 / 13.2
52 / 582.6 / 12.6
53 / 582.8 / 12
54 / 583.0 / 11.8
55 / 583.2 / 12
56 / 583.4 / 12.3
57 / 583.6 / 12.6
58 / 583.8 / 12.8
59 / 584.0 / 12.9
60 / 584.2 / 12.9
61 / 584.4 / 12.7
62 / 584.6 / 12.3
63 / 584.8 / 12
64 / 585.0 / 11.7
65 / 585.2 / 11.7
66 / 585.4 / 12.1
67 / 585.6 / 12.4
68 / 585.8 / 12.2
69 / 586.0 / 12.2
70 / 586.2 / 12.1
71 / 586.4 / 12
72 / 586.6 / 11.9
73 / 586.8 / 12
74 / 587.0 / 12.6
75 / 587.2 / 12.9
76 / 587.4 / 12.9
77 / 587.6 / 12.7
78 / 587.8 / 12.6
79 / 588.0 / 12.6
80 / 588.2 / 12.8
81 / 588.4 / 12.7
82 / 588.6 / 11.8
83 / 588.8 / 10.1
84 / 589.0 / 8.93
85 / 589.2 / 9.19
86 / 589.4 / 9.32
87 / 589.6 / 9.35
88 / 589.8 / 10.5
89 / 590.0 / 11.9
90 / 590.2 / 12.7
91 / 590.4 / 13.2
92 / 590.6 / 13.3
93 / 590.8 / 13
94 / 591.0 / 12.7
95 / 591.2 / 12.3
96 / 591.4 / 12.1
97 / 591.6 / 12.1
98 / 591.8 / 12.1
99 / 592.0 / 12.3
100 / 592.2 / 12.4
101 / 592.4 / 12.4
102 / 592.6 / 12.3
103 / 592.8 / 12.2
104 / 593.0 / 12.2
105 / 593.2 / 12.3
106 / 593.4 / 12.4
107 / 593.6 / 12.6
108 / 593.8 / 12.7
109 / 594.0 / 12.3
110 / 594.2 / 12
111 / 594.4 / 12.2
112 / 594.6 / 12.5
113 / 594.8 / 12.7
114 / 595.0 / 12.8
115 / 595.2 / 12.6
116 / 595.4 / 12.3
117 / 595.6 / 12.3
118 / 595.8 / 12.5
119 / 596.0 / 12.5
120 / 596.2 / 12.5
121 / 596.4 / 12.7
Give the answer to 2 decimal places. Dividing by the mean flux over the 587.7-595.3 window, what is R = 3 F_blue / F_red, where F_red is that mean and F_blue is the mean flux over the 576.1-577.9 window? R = 3.12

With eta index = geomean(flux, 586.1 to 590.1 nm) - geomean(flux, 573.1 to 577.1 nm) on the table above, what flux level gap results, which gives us -1.1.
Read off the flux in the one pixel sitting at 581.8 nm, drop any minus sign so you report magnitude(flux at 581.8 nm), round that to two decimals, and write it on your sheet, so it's 12.00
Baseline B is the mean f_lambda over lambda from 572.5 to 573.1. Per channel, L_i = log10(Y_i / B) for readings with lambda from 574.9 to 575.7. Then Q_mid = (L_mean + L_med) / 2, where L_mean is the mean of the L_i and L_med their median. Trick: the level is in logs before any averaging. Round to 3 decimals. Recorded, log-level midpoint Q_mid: 0.009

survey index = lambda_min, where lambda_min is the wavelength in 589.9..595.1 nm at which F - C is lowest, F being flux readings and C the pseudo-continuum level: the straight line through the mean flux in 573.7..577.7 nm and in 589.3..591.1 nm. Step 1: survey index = 590.0 nm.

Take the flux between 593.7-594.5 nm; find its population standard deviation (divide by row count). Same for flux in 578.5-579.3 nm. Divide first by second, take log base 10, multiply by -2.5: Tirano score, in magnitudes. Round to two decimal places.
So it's -1.77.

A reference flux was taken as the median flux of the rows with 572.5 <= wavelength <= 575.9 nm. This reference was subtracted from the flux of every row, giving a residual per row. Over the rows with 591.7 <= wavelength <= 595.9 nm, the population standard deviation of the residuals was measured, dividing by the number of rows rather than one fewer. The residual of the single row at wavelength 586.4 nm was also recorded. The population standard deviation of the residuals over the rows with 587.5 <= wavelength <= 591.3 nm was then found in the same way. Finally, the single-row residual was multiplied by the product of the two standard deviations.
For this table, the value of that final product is -0.18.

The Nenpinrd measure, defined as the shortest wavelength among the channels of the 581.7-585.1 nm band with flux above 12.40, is 582.2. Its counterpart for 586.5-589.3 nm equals 587.0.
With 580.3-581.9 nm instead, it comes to 580.4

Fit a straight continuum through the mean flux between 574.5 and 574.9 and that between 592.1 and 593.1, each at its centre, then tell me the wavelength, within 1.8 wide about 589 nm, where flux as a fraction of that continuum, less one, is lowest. 589.0 nm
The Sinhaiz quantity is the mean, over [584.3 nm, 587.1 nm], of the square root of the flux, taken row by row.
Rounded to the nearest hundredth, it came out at 3.48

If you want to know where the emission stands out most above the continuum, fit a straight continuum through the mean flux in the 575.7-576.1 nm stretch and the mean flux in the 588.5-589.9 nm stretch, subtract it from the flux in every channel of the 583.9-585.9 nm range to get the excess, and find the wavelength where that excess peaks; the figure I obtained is 584.2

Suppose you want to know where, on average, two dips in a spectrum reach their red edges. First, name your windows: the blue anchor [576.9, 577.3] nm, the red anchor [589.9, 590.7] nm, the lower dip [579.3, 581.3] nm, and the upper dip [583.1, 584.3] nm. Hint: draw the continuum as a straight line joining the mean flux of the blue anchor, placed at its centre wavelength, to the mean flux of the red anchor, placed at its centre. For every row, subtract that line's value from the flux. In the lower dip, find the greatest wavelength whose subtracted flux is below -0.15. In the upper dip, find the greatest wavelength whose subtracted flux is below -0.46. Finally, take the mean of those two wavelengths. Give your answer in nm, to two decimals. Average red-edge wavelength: 582.20 nm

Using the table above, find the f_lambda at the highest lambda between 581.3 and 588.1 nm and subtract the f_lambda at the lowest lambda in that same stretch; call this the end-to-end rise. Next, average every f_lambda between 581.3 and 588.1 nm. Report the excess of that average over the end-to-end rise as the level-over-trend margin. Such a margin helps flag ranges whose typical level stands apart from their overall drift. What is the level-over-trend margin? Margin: 12.3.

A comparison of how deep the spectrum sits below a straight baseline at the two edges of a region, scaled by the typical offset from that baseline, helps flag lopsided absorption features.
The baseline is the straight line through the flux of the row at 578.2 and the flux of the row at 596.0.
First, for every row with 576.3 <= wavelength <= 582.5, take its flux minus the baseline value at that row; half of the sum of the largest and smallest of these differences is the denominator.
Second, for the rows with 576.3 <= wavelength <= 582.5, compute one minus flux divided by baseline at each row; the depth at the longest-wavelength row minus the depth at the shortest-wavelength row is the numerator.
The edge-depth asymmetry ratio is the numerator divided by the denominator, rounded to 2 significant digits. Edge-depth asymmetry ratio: 0.16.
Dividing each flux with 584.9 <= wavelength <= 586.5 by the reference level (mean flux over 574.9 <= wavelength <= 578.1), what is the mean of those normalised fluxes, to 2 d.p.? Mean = 0.96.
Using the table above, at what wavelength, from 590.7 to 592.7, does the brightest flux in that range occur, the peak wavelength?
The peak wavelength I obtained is 590.8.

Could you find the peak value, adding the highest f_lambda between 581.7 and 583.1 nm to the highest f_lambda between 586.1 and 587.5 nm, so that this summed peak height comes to 26.1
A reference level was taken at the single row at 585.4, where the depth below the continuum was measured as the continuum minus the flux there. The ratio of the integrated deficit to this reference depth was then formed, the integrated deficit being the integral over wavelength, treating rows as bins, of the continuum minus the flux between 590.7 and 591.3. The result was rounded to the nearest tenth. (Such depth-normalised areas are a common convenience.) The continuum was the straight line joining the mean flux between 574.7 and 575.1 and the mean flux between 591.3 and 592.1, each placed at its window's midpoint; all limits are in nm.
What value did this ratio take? -1.2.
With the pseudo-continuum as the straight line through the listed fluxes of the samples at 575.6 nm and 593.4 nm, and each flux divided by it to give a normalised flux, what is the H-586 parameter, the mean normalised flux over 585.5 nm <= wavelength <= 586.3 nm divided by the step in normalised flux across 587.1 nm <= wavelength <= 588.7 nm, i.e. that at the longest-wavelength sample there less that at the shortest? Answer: -11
